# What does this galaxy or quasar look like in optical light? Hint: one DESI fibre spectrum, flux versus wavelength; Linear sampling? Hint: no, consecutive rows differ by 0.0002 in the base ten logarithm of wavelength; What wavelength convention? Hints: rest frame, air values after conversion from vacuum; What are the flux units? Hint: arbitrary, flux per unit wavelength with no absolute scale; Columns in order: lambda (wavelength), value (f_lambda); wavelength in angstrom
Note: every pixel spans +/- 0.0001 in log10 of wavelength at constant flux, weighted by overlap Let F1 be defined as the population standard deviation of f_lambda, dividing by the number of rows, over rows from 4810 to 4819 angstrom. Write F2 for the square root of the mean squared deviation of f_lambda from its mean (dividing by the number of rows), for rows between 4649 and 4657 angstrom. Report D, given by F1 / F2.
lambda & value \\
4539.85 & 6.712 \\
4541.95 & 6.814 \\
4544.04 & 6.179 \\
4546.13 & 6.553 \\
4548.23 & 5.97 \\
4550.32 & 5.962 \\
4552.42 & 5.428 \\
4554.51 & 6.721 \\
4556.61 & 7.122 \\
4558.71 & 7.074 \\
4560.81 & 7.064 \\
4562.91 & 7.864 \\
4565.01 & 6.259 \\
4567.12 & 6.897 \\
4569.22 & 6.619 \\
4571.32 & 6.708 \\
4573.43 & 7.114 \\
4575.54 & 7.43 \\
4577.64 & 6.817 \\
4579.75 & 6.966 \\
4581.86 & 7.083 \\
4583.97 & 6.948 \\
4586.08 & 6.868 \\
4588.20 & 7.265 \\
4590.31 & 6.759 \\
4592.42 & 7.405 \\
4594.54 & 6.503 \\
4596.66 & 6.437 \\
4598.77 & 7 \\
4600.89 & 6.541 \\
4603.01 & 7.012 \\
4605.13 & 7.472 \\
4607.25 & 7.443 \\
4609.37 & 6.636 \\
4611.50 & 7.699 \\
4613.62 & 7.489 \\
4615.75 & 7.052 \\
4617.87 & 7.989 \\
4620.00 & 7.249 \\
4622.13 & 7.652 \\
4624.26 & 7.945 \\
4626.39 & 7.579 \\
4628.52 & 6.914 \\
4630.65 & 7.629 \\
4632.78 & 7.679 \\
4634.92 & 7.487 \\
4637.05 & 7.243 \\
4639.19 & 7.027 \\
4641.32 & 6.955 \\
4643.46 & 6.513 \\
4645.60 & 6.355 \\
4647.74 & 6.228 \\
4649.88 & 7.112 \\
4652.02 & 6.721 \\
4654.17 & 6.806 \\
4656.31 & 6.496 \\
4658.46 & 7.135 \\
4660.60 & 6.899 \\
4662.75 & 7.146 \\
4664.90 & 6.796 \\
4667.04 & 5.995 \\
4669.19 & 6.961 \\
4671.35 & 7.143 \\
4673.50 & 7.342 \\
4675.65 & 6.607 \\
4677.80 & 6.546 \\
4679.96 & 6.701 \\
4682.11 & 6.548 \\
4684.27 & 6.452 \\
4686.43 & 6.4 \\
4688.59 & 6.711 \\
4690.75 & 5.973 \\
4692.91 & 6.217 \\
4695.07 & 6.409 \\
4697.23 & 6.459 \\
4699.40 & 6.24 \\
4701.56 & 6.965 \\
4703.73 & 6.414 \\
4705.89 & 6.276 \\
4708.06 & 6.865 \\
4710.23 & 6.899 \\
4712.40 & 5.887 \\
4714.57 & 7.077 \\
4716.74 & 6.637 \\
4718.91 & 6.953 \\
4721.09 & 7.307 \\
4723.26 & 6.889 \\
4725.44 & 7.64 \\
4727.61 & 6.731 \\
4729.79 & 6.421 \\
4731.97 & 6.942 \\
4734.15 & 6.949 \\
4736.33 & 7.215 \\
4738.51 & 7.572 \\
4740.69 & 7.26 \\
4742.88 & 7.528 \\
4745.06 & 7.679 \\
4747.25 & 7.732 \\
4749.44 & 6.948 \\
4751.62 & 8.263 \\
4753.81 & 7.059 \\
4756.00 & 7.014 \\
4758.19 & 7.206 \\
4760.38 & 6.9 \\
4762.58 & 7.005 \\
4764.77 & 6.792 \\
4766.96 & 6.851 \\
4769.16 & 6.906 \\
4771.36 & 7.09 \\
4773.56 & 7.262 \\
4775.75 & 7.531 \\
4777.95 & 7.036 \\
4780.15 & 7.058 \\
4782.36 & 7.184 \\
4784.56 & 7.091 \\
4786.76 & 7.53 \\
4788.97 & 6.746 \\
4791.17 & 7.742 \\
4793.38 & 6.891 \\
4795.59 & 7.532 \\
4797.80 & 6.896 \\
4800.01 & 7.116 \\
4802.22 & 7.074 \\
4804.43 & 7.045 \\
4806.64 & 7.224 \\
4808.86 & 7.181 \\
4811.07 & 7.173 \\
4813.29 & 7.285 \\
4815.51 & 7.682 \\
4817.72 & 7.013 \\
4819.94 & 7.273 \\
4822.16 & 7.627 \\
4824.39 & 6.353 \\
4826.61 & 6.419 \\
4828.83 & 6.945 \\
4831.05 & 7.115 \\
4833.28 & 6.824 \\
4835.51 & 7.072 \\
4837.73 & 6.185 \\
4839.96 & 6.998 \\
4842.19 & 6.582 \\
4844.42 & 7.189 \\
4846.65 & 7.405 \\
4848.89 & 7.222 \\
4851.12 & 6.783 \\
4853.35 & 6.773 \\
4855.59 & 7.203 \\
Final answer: 1.1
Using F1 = 0.25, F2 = 0.221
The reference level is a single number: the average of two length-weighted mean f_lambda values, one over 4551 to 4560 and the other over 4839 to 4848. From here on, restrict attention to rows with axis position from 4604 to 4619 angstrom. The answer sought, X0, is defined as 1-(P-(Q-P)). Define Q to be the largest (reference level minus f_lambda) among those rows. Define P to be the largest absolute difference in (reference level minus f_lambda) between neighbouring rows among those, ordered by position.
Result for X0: -0.95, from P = 1.1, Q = 0.17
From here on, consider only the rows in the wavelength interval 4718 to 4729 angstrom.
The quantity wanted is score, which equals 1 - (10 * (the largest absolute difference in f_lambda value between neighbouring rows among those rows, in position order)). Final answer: -8.1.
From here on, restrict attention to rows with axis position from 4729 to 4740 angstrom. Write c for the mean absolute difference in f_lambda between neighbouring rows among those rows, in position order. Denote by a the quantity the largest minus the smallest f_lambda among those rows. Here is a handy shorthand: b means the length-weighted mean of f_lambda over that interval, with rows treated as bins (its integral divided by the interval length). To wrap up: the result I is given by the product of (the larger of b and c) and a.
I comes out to 8.1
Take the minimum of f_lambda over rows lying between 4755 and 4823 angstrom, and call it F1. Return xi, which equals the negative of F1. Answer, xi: -6.75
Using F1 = 6.746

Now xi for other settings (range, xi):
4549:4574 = -5.43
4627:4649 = -6.23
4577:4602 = -6.44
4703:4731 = -5.89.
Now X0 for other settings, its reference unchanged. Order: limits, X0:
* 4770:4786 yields -0.22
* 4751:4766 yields -1.39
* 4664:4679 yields -0.12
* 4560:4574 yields -1.66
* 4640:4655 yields -0.19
